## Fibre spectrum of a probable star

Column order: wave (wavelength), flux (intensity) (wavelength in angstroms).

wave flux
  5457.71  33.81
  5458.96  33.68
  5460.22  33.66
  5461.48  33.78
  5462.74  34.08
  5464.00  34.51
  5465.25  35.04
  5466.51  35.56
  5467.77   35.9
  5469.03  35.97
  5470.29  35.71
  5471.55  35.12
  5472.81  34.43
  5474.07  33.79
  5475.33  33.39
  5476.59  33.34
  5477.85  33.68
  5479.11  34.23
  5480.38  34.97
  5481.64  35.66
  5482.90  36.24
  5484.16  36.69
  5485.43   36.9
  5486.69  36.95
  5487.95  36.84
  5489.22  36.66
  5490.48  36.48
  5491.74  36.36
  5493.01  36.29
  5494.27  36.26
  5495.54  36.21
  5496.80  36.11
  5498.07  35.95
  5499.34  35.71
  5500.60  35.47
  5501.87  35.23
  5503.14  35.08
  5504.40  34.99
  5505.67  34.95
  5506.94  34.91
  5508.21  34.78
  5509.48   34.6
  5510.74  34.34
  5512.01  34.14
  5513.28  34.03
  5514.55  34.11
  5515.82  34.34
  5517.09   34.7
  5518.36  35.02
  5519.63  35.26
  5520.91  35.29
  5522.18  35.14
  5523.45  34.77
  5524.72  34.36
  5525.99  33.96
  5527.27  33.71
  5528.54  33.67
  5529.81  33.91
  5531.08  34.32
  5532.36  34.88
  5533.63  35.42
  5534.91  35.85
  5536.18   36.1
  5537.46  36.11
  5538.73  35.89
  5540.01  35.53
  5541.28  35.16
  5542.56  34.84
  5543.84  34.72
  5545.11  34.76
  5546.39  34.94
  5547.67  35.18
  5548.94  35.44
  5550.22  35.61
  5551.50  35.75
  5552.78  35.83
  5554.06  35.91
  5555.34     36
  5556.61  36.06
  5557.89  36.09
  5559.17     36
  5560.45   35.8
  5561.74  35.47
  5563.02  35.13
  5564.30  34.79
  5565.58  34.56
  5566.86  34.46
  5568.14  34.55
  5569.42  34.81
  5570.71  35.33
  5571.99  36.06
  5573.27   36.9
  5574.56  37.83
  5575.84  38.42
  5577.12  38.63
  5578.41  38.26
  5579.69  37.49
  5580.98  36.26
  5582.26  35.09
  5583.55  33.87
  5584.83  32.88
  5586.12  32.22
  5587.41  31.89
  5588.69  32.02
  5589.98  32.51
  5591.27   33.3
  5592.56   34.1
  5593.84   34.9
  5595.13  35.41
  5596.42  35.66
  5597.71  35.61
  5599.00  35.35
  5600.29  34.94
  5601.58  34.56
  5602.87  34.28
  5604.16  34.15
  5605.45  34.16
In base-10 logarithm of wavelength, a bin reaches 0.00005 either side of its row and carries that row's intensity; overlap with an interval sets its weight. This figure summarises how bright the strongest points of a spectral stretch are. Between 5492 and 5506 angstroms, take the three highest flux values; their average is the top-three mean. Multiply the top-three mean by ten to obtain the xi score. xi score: 362.5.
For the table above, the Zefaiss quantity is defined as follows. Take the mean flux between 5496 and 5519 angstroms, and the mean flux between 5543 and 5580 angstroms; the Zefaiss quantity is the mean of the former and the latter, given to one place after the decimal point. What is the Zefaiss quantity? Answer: 35.4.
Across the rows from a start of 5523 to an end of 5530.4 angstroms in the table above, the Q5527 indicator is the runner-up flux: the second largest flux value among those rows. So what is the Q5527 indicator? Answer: 34.36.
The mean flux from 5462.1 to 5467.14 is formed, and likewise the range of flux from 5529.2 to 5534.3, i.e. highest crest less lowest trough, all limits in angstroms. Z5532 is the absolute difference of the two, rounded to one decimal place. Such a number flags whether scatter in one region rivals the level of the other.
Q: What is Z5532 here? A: 33.3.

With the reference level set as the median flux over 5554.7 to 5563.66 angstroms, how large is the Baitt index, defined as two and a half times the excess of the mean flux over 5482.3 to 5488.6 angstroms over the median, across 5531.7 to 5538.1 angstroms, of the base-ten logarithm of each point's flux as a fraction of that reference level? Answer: 91.8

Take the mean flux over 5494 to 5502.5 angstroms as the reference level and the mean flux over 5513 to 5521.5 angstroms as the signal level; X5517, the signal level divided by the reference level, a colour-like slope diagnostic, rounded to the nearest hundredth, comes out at 0.97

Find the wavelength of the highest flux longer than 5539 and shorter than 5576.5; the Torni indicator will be 5575.84 angstroms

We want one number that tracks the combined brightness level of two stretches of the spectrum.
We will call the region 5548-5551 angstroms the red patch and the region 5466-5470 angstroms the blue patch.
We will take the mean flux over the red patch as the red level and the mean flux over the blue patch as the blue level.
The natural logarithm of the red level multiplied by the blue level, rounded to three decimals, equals 7.148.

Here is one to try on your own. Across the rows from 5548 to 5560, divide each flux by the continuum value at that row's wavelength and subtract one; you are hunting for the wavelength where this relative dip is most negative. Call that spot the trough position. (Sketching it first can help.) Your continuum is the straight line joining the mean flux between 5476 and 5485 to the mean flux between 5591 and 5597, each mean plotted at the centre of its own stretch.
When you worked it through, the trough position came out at 5548.94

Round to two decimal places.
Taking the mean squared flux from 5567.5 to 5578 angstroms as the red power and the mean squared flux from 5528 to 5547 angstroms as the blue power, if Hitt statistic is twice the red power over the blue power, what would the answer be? 2.18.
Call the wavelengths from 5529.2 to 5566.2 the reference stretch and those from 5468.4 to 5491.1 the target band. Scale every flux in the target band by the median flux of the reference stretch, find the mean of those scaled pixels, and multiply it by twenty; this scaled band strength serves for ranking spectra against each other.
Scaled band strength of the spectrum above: 20.0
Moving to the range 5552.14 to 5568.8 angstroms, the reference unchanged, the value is 20.0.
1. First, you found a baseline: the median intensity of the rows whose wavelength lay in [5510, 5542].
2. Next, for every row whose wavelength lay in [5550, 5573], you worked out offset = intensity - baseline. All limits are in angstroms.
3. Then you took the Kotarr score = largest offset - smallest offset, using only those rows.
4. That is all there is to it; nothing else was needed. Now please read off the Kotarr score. 1.6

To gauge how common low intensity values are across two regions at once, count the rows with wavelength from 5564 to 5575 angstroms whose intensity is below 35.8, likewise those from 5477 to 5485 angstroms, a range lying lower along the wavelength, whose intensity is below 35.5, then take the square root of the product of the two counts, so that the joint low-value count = 4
